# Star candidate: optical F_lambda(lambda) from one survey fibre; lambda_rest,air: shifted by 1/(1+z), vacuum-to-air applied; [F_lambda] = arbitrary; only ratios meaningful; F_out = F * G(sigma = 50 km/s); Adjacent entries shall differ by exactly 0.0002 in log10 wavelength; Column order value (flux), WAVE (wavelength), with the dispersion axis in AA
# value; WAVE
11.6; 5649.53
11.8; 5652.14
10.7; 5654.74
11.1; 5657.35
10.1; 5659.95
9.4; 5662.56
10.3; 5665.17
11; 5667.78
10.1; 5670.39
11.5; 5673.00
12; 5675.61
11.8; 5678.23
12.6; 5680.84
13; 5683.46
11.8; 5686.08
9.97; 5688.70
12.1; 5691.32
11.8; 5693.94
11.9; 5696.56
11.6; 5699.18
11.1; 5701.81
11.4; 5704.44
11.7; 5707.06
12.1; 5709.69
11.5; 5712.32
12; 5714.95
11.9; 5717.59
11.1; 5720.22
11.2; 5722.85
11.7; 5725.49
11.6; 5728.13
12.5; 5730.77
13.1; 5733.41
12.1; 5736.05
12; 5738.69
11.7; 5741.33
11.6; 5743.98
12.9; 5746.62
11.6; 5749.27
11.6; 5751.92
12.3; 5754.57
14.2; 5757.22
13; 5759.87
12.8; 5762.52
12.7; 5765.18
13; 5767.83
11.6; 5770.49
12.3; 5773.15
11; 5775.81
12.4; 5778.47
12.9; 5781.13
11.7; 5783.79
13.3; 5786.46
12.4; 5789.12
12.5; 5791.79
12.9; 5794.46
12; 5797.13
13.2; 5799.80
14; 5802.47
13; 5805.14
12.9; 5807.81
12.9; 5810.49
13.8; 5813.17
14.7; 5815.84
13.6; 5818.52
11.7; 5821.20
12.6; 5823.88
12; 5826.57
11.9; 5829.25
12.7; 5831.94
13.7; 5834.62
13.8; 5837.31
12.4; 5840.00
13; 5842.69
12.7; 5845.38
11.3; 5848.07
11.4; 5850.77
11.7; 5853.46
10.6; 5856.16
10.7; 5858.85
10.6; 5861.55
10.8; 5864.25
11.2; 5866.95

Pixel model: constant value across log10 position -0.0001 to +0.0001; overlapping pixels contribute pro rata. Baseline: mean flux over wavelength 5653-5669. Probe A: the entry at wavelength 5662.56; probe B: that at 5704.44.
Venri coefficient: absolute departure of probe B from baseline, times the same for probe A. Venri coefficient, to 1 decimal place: 1.0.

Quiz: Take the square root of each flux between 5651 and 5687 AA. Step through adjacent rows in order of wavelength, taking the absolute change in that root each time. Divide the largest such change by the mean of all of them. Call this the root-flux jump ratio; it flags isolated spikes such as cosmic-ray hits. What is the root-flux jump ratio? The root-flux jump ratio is 1.80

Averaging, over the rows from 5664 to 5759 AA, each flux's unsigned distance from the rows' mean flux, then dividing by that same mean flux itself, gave 0.047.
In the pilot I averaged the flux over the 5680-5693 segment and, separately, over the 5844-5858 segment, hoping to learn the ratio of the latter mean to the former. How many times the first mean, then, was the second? 0.97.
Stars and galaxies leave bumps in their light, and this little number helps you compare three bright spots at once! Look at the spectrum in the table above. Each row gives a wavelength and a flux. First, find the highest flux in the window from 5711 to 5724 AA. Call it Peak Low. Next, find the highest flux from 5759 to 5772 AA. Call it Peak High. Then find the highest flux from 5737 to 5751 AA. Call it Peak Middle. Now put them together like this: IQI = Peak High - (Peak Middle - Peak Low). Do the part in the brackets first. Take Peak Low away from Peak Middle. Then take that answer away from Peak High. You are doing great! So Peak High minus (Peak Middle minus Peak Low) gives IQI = 12.1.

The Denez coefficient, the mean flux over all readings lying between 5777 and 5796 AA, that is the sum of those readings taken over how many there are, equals 12.6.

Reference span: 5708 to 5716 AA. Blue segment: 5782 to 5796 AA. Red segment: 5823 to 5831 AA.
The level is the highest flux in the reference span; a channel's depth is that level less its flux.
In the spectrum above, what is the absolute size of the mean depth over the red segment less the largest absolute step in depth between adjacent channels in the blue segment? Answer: 1.67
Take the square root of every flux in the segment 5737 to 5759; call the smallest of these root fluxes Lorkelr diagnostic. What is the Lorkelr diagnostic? 3.41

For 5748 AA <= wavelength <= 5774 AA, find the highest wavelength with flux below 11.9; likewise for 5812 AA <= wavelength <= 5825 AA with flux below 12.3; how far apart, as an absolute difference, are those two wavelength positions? 50.7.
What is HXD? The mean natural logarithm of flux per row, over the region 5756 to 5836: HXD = 2.546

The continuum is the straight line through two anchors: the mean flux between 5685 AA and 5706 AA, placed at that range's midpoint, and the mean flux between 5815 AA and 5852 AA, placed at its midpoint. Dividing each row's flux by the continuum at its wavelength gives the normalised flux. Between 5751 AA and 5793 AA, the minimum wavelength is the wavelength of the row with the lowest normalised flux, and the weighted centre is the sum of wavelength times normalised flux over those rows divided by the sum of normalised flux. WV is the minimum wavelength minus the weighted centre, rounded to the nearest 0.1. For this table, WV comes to 4.2 AA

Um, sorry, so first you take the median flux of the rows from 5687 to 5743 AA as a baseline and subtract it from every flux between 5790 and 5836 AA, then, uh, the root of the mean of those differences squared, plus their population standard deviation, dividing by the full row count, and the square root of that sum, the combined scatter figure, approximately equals 1.51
